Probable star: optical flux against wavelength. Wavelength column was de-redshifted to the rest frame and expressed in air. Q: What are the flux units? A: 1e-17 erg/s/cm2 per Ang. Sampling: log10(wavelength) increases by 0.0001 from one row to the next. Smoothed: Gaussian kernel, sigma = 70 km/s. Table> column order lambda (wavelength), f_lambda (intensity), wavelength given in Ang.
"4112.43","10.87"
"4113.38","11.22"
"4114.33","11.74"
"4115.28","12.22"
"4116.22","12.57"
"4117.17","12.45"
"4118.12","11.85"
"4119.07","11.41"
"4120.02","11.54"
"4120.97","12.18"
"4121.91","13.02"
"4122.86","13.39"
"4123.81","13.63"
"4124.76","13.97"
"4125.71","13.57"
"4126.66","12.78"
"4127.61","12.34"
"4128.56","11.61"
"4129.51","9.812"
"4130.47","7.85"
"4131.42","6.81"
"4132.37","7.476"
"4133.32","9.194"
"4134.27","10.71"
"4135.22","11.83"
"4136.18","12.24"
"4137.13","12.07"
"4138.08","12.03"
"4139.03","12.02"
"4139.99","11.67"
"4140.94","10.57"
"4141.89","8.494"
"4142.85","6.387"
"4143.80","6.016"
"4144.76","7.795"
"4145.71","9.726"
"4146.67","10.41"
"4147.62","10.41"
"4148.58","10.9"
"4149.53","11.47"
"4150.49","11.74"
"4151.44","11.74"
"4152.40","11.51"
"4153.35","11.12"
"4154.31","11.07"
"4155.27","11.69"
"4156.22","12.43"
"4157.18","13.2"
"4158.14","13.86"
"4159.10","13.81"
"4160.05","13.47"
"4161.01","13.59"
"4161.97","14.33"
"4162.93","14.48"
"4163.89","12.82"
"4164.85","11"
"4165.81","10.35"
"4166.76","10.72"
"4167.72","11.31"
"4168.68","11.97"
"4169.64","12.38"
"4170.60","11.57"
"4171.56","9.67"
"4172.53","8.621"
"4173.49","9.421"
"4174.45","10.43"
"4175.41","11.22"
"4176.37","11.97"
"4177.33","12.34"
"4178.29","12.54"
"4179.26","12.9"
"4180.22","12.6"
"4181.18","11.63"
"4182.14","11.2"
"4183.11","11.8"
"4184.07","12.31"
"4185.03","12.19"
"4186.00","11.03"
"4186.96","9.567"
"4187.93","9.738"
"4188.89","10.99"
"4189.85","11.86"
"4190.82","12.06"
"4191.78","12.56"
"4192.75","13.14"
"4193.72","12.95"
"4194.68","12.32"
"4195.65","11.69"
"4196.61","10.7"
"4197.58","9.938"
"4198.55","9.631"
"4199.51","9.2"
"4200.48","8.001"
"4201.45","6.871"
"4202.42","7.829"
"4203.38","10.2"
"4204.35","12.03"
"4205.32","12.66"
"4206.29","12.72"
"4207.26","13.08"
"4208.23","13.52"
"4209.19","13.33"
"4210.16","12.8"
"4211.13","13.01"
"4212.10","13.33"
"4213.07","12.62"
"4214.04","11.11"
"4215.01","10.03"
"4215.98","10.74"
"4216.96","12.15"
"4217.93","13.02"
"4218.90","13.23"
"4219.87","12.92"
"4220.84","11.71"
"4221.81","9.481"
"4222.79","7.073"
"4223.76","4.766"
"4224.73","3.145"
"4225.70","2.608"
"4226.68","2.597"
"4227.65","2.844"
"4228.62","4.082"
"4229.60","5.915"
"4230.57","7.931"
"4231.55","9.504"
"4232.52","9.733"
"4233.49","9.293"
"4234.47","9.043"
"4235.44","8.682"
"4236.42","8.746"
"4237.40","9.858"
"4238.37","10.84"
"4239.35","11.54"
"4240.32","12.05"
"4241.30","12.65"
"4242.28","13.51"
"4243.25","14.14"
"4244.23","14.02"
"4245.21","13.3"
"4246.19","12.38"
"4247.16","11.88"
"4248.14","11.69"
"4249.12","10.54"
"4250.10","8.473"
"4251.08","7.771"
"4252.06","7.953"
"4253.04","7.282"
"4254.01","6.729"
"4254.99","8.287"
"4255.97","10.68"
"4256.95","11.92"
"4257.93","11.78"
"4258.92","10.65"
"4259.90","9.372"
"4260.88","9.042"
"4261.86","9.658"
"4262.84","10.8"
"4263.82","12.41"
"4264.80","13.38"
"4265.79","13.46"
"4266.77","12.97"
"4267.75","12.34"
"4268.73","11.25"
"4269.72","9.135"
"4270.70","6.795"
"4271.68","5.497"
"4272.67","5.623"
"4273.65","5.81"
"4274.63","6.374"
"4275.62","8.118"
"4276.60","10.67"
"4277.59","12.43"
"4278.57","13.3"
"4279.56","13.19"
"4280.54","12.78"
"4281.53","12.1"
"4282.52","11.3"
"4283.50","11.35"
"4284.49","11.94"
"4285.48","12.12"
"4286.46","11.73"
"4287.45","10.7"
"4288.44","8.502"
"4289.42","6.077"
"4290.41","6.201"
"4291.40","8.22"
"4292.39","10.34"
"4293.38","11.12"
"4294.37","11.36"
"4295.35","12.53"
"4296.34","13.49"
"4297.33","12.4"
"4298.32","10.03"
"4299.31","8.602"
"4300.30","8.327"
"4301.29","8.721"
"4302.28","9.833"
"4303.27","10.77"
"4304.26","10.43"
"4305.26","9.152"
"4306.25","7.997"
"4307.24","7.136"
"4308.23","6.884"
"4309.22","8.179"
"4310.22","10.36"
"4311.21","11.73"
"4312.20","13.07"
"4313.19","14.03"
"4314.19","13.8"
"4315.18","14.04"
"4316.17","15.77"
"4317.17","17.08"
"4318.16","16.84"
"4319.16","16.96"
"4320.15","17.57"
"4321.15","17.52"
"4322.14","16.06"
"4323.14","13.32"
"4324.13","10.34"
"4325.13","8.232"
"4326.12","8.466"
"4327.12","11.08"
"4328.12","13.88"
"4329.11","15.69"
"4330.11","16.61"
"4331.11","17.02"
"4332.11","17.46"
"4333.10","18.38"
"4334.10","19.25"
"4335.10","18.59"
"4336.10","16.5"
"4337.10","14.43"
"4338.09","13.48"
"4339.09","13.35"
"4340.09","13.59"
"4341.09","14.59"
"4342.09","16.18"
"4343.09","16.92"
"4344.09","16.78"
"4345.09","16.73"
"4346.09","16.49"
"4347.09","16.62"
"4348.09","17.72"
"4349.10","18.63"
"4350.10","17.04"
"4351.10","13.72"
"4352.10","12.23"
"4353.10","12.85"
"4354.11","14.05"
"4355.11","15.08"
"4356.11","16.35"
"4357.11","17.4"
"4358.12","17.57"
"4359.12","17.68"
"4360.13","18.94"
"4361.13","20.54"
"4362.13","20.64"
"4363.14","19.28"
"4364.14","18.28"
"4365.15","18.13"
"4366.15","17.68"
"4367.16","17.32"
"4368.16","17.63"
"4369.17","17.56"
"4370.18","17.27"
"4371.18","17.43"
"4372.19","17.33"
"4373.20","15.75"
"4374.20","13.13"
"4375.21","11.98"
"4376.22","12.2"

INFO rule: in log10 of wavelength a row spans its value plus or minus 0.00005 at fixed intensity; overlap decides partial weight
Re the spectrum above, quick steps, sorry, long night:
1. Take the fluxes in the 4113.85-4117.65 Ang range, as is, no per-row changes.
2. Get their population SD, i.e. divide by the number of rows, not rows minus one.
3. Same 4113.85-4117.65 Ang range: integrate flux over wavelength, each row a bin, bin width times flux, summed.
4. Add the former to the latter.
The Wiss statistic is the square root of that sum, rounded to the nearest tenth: 6.8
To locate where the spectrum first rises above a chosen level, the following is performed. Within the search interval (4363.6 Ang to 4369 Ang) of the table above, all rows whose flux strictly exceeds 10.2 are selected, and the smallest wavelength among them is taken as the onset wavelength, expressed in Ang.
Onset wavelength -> 4364.14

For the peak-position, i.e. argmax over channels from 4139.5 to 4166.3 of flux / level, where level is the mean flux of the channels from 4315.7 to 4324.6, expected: 4162.93 Ang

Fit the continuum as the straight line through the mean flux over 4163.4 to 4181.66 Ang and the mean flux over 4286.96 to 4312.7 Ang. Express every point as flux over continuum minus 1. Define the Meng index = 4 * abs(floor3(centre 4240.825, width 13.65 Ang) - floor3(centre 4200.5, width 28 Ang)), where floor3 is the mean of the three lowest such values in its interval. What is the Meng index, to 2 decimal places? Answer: 0.59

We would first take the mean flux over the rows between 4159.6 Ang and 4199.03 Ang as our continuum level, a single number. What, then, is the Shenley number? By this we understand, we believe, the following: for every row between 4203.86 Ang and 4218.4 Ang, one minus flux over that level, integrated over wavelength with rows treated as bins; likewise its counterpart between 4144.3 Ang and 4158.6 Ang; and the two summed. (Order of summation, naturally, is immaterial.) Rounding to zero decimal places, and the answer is -1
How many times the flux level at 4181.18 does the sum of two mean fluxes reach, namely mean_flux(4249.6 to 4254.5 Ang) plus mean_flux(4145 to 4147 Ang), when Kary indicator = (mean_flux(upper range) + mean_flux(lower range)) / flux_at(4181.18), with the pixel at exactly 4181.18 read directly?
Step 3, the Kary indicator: 1.5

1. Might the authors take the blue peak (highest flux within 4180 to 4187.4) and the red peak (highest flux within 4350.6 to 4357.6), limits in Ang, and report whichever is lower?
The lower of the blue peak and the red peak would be 12.6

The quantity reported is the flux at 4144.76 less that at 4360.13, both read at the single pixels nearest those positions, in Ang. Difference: -11.1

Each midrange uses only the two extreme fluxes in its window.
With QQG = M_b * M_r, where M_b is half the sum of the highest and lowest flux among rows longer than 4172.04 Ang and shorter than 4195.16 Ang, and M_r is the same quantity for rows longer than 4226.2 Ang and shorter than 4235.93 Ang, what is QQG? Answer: 67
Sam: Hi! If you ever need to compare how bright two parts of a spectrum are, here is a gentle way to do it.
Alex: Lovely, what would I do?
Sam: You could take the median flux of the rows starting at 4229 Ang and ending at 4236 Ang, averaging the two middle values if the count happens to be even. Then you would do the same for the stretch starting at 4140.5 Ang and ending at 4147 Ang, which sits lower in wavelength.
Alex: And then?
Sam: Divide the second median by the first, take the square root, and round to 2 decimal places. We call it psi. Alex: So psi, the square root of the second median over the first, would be 0.97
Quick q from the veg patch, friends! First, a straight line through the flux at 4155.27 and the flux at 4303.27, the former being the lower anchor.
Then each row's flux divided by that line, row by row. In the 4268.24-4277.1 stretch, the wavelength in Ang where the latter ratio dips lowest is 4271.68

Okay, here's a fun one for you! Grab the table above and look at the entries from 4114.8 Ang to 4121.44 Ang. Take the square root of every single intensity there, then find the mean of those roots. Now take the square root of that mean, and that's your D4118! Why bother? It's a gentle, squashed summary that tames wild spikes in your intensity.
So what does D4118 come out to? 1.86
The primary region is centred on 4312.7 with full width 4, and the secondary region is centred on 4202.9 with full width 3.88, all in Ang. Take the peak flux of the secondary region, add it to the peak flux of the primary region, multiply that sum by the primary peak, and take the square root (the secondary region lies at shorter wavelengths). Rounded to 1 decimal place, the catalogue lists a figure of 19.1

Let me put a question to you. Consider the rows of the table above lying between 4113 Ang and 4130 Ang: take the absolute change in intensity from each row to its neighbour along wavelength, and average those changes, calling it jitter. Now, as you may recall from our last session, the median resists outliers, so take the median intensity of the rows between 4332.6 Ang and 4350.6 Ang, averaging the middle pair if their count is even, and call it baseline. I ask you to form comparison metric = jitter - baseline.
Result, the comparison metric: -16.1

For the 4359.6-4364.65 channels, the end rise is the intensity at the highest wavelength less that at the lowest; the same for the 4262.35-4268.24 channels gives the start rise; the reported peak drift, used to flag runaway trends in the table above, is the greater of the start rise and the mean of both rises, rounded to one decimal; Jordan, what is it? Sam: 1.5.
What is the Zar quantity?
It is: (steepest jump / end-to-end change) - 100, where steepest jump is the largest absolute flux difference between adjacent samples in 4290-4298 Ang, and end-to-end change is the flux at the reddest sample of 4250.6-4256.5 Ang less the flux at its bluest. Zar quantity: -99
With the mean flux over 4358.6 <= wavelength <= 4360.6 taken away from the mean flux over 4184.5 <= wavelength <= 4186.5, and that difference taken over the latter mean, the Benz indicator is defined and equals -0.6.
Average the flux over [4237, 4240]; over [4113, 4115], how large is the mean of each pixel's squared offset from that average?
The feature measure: 0.6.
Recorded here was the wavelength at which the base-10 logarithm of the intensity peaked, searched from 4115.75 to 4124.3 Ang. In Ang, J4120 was 4123.81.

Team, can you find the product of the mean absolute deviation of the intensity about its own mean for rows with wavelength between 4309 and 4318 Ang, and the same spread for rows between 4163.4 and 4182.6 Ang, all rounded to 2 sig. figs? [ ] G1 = 1.9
